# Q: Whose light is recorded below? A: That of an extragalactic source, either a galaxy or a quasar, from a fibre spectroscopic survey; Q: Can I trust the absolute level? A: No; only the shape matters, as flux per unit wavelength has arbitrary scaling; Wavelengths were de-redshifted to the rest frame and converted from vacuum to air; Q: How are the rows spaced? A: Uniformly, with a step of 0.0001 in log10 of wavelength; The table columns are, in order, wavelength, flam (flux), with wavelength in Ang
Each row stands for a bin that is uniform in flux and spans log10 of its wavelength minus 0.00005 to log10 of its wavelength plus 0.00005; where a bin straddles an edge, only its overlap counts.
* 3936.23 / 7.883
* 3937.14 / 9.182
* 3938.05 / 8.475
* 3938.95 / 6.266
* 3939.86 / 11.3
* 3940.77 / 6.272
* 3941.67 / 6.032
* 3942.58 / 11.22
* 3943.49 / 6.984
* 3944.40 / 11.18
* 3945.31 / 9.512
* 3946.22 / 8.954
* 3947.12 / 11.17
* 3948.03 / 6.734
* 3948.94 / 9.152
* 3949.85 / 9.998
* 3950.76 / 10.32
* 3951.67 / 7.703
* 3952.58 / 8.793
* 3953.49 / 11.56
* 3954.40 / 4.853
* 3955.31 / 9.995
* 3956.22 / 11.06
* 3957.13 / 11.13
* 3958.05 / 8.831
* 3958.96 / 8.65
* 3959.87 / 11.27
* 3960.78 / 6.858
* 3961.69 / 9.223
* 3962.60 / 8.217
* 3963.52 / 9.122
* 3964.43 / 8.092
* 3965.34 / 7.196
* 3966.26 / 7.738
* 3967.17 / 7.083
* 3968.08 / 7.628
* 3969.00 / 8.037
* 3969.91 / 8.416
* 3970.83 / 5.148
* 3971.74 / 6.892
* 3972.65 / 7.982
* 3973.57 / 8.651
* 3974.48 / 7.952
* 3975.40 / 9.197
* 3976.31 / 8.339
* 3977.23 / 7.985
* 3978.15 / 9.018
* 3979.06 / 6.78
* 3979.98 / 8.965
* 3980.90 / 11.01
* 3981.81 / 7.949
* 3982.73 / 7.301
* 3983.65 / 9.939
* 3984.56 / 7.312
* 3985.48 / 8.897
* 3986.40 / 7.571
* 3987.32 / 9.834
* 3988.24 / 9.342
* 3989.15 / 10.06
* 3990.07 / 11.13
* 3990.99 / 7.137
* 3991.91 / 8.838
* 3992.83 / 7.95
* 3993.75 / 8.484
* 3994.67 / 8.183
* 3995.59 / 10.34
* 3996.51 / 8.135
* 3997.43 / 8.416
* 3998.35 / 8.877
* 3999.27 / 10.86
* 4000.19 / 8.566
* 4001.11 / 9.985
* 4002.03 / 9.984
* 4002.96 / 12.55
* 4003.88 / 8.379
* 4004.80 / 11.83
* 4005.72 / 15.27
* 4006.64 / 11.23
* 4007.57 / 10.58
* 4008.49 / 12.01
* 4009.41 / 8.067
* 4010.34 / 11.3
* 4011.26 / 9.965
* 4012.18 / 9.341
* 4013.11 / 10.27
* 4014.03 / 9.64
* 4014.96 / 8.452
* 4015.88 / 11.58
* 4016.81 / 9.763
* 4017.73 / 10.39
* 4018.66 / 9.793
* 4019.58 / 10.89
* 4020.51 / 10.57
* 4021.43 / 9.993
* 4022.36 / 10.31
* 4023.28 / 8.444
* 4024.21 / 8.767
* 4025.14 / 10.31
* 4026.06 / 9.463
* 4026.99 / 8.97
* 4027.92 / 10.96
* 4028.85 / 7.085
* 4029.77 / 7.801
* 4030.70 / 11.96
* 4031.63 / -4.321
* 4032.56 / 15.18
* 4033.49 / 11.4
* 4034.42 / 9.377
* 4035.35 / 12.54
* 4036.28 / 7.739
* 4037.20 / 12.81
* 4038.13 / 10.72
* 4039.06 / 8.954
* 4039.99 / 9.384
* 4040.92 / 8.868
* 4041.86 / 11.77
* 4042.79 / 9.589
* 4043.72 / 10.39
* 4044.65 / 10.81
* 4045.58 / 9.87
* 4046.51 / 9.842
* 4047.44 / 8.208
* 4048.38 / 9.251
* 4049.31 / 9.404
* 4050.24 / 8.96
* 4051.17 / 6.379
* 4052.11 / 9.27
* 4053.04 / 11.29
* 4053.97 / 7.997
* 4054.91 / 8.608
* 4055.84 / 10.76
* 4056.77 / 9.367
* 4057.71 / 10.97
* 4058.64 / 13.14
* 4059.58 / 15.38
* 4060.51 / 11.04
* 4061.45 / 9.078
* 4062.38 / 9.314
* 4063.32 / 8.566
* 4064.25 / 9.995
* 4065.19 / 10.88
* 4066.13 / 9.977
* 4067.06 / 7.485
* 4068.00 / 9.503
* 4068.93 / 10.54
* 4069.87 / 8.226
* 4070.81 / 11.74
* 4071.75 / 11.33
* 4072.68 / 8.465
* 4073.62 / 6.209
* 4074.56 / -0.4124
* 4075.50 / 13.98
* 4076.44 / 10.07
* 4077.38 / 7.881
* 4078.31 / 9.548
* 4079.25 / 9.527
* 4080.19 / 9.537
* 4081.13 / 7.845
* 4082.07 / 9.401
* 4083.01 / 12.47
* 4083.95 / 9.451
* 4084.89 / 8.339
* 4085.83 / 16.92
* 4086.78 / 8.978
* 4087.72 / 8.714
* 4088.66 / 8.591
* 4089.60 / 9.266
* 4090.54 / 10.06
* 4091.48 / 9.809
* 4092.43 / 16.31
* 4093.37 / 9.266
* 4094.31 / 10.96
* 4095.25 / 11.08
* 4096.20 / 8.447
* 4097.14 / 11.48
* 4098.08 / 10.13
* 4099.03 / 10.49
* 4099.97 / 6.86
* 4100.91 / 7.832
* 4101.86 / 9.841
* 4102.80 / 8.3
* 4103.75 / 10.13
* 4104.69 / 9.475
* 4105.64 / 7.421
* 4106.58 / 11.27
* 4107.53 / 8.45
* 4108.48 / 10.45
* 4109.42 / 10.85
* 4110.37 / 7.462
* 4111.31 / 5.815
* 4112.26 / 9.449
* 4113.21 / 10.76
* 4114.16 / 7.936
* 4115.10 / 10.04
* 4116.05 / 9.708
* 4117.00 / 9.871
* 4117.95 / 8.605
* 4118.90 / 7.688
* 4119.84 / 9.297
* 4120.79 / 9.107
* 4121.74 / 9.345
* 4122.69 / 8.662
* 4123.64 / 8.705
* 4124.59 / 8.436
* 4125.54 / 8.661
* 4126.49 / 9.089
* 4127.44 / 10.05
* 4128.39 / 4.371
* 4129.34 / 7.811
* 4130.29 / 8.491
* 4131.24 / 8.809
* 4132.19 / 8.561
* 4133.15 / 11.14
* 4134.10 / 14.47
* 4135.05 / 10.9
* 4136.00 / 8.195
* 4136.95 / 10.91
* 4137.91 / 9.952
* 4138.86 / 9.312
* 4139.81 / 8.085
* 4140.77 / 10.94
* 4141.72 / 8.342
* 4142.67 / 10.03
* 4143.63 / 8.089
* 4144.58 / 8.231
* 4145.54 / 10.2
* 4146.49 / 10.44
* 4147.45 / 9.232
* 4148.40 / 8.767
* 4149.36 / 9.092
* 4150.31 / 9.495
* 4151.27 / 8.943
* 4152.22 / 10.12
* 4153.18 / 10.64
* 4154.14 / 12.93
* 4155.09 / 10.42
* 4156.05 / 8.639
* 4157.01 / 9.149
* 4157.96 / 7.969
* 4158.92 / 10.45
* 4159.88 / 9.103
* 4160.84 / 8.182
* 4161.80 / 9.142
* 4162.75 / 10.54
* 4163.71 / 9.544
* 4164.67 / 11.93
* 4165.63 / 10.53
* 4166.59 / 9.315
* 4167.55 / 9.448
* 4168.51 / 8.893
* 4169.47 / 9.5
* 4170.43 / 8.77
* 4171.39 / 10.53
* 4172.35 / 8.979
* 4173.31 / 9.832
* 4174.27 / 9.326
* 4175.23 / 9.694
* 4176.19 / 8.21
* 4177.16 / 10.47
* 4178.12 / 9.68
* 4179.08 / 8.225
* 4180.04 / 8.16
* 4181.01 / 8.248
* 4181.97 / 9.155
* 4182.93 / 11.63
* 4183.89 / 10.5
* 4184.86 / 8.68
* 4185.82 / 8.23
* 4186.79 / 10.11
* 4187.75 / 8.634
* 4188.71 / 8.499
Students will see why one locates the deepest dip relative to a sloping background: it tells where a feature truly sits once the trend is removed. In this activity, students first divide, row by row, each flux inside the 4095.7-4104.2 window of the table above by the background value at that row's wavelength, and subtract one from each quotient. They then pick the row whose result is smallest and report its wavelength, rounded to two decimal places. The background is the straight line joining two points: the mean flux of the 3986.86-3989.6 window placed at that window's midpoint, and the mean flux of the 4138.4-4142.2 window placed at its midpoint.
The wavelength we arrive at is 4099.97 Ang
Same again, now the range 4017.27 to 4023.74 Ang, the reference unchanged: 4023.28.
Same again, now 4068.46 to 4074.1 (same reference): 4073.62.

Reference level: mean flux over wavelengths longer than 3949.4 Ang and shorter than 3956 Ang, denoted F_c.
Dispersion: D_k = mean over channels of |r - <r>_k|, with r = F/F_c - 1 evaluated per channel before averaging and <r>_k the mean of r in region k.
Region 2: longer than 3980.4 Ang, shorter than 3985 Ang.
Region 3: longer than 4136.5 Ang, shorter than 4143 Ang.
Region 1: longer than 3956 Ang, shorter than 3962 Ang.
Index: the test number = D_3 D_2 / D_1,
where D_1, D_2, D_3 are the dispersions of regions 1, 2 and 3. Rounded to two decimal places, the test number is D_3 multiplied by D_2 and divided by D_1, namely 0.11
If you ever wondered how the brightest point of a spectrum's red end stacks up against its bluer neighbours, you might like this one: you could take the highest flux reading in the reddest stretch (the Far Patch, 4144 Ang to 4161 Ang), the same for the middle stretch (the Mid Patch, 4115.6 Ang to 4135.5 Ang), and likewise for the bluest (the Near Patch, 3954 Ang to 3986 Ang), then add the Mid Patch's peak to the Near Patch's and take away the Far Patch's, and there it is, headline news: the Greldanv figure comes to 12.8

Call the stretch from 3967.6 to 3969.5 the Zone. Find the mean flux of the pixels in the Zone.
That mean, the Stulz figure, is 7.8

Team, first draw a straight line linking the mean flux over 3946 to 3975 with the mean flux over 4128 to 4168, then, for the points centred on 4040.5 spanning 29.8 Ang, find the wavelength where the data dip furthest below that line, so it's 4031.63 Ang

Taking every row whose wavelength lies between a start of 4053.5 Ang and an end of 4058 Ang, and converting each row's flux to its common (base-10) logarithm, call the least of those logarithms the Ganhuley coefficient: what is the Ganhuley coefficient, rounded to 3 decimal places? 0.903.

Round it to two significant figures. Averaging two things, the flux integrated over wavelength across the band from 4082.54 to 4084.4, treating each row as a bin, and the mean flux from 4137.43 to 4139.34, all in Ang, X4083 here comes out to 15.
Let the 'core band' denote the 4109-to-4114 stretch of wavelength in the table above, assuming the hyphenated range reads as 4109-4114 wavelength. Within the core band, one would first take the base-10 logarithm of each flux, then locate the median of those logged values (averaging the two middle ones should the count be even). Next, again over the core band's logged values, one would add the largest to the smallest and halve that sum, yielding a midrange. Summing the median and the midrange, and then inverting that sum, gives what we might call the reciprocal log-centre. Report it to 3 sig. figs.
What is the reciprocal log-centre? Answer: 0.533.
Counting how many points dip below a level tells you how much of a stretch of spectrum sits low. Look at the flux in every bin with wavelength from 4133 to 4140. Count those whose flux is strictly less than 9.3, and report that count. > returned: 2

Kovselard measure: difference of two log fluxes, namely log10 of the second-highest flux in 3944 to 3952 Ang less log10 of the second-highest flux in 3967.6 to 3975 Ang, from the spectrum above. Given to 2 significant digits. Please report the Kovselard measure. 0.12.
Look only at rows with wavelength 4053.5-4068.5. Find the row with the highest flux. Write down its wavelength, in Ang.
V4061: 4059.58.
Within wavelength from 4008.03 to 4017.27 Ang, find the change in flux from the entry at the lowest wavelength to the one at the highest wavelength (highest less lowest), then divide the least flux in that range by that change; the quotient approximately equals -3.6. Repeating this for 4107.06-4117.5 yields 4.1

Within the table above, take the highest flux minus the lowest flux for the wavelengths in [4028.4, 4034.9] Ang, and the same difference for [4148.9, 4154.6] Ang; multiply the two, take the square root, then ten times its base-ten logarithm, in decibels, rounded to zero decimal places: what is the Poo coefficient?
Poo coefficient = 9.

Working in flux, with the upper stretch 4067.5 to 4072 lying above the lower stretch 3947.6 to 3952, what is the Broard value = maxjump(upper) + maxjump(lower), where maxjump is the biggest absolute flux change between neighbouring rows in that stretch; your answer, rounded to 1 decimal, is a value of 6.1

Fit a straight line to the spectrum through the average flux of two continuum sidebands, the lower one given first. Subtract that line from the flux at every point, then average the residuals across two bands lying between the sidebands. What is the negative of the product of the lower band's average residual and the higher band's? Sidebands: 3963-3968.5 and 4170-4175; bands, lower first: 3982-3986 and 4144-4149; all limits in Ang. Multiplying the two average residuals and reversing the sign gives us 0.0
